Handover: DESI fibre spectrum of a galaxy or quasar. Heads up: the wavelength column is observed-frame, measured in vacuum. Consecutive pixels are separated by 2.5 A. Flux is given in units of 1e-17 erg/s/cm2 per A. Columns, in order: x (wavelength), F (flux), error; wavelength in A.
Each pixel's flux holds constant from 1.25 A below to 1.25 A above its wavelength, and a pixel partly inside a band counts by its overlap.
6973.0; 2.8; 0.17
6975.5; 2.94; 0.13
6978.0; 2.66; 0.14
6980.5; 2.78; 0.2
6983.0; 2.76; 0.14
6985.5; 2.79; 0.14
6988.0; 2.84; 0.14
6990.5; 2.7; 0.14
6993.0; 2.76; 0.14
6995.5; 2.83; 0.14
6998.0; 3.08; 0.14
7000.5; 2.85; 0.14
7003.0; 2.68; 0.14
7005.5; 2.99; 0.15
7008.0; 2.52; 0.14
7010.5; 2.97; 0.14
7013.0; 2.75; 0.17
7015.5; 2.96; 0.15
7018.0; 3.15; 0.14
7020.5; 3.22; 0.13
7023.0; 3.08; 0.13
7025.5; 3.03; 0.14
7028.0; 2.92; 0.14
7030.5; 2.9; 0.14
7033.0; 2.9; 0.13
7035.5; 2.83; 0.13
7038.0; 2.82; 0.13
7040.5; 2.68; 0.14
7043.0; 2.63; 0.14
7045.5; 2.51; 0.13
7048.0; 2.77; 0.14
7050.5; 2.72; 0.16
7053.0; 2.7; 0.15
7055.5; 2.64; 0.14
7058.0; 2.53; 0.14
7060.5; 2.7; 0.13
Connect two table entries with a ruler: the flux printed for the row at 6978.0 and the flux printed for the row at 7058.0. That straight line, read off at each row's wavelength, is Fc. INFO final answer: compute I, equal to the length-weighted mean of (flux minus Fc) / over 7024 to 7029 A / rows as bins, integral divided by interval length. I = 0.40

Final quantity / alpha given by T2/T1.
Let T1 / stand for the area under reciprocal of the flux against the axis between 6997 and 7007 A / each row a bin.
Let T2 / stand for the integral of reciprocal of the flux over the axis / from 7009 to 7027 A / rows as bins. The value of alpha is 1.72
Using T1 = 3.48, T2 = 6.0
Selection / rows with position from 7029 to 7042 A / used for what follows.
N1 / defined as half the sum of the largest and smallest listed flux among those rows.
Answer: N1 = 2.79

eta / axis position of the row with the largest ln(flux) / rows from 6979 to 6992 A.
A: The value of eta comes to 6988.0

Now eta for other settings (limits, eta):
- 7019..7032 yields 7020.5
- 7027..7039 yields 7028.0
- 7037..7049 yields 7038.0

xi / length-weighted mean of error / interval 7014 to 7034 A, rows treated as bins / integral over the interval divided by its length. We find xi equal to 0.138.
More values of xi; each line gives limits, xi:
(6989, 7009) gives 0.141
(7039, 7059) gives 0.142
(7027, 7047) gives 0.135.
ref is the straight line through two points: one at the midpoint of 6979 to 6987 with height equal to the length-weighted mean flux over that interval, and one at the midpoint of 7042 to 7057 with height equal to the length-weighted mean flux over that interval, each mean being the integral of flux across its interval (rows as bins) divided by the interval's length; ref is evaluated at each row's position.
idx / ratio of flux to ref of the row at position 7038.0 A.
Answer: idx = 1.05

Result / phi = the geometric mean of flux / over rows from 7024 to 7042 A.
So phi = 2.87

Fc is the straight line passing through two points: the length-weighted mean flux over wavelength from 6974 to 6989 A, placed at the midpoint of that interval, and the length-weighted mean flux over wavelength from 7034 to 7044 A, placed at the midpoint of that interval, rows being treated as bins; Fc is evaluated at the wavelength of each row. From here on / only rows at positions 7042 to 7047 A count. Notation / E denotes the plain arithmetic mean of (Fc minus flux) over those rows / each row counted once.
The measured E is 0.17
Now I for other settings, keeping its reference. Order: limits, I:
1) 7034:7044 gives 0.19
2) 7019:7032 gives 0.45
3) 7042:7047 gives 0.03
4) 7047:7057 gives 0.16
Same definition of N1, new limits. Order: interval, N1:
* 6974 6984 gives 2.80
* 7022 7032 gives 2.99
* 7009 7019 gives 2.95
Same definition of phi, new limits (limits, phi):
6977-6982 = 2.72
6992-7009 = 2.81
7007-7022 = 2.92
